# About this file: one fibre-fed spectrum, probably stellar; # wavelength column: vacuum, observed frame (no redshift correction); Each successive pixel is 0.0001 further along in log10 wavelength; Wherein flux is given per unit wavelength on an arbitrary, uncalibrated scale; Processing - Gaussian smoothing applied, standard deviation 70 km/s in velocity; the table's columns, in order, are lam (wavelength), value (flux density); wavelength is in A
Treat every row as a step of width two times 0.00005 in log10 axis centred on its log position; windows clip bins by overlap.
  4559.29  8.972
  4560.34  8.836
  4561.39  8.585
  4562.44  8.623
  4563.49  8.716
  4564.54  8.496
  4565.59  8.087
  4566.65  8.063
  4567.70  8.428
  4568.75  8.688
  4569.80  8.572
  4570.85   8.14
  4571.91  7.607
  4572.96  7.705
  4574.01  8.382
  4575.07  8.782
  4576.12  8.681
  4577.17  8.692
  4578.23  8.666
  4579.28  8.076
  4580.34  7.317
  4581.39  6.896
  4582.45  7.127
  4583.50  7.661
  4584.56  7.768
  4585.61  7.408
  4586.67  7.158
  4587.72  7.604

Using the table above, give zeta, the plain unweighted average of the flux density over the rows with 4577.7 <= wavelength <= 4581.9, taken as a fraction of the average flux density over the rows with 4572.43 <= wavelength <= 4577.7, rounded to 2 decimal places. 0.92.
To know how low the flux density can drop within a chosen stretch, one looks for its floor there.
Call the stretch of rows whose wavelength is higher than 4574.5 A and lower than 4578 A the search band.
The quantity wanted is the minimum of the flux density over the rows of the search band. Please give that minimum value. 8.681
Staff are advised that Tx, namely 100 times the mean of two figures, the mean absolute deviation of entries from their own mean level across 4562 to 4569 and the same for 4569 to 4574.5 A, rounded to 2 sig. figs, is 28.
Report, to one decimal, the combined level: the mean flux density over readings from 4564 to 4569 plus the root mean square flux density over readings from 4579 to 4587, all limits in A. 15.8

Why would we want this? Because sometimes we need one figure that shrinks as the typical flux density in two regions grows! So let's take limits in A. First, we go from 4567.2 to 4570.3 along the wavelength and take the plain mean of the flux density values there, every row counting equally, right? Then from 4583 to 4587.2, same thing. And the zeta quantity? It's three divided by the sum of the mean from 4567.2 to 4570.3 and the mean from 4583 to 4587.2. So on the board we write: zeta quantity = 0.187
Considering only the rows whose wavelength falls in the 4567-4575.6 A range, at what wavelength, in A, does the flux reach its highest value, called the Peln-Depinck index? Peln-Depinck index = 4575.07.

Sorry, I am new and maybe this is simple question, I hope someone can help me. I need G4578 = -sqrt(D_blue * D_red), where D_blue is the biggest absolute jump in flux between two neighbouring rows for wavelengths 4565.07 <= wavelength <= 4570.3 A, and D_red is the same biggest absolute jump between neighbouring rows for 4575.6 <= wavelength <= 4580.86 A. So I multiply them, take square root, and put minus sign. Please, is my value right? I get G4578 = -0.53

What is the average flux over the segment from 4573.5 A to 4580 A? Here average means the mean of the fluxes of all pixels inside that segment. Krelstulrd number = 8.5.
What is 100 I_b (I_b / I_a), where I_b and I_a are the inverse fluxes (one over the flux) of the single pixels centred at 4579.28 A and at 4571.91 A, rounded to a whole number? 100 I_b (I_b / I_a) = 12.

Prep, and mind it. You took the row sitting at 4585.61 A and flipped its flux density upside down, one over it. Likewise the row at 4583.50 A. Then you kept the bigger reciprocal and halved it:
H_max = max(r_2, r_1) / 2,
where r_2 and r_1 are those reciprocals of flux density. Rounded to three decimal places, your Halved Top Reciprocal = 0.067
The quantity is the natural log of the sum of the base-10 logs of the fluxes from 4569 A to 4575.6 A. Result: 1.70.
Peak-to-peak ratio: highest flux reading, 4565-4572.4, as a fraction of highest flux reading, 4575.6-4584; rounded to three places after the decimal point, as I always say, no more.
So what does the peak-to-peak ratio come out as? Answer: 1.000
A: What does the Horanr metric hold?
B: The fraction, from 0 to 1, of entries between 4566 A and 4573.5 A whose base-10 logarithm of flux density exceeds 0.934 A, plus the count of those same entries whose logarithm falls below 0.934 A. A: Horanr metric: 6.1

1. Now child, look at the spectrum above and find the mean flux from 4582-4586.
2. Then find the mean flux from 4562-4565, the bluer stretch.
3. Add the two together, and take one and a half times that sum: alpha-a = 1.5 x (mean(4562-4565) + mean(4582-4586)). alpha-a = 24.2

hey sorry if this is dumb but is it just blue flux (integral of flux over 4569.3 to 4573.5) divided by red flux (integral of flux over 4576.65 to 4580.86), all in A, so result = 0.98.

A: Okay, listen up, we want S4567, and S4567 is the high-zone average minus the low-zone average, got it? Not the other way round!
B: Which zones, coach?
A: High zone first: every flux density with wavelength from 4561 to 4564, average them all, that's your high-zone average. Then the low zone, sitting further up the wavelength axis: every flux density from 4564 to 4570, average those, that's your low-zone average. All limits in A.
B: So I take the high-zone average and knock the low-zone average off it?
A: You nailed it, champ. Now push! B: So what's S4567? 0.3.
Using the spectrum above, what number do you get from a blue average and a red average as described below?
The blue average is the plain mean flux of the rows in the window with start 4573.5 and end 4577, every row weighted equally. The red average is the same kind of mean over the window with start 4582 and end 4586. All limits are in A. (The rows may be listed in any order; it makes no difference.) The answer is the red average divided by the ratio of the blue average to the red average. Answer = 6.5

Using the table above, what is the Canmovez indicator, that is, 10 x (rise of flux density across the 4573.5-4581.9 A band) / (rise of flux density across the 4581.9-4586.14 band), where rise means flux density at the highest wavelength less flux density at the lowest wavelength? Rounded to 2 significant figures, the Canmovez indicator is -53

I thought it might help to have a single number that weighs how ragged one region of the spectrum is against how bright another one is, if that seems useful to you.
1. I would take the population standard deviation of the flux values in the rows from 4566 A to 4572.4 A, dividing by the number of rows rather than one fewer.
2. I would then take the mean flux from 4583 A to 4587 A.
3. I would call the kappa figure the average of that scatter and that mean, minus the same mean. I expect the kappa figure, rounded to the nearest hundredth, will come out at -3.57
